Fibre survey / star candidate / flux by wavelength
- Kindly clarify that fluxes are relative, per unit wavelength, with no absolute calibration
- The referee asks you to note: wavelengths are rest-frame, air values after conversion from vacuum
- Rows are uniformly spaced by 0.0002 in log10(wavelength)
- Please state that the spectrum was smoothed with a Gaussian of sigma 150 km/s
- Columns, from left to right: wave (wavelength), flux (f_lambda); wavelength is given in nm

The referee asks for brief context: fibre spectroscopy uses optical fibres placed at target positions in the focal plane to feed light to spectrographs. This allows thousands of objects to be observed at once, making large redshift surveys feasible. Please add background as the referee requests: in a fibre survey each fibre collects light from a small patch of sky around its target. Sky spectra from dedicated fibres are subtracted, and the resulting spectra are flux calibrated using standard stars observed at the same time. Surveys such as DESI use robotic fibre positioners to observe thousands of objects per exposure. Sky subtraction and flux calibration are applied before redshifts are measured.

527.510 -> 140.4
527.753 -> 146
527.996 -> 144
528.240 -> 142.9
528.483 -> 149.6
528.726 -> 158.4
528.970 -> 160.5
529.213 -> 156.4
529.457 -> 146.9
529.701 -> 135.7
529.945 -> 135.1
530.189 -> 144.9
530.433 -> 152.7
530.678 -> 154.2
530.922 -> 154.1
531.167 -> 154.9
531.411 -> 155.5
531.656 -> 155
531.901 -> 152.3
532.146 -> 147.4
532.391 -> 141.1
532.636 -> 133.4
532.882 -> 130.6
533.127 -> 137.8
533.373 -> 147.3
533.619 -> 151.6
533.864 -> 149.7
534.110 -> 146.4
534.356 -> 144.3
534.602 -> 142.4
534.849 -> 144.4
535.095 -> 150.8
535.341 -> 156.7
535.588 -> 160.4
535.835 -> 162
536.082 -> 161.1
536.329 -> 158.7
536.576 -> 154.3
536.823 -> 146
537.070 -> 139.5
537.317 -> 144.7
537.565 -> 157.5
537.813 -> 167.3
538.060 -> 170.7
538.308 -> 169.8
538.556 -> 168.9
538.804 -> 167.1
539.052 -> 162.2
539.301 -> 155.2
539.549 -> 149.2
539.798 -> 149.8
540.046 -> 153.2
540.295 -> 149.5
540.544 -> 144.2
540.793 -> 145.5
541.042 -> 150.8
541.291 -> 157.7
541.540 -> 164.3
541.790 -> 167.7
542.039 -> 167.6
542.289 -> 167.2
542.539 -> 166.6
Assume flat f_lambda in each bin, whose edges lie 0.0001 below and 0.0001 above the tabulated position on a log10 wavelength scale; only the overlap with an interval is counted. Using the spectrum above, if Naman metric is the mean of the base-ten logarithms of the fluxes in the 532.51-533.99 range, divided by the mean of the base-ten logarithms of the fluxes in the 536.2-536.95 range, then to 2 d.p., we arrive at 0.98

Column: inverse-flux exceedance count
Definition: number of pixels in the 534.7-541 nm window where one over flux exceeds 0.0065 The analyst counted 11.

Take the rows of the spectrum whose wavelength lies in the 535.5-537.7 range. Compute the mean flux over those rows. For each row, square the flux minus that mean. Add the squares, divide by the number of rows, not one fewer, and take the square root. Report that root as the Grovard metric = 7.8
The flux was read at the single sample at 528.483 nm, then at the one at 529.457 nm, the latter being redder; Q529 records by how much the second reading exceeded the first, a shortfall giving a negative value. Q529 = -3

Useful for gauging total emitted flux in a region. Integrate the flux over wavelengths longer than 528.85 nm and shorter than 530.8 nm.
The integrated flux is 289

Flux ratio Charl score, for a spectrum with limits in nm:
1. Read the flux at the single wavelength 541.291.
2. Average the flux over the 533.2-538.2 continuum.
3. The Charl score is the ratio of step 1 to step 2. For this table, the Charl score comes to 1.03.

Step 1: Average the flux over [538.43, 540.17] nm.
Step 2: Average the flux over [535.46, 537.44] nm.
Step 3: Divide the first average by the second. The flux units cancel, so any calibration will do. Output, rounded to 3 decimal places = 1.030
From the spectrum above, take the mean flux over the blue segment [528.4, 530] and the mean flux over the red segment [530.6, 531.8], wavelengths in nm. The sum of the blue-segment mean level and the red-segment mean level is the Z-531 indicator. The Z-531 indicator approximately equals 304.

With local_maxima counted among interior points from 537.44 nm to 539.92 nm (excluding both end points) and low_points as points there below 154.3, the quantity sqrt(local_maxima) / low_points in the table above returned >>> 0.50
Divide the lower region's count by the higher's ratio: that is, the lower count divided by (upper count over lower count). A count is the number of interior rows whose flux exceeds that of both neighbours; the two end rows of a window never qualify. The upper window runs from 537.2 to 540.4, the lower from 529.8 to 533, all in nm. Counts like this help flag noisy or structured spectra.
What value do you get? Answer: 2.0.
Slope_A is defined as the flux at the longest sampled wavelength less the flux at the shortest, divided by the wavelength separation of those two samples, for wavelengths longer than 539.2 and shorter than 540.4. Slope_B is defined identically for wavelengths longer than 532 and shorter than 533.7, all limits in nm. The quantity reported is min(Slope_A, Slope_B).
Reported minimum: -6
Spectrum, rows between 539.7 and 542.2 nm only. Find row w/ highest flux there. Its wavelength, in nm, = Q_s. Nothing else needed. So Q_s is 541.790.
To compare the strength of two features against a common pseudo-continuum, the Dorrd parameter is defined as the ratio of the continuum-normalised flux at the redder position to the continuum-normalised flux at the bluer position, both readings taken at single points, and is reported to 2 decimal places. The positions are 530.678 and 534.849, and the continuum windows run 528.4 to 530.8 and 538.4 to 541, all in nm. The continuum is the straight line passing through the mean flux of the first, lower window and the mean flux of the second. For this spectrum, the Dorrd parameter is 0.92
